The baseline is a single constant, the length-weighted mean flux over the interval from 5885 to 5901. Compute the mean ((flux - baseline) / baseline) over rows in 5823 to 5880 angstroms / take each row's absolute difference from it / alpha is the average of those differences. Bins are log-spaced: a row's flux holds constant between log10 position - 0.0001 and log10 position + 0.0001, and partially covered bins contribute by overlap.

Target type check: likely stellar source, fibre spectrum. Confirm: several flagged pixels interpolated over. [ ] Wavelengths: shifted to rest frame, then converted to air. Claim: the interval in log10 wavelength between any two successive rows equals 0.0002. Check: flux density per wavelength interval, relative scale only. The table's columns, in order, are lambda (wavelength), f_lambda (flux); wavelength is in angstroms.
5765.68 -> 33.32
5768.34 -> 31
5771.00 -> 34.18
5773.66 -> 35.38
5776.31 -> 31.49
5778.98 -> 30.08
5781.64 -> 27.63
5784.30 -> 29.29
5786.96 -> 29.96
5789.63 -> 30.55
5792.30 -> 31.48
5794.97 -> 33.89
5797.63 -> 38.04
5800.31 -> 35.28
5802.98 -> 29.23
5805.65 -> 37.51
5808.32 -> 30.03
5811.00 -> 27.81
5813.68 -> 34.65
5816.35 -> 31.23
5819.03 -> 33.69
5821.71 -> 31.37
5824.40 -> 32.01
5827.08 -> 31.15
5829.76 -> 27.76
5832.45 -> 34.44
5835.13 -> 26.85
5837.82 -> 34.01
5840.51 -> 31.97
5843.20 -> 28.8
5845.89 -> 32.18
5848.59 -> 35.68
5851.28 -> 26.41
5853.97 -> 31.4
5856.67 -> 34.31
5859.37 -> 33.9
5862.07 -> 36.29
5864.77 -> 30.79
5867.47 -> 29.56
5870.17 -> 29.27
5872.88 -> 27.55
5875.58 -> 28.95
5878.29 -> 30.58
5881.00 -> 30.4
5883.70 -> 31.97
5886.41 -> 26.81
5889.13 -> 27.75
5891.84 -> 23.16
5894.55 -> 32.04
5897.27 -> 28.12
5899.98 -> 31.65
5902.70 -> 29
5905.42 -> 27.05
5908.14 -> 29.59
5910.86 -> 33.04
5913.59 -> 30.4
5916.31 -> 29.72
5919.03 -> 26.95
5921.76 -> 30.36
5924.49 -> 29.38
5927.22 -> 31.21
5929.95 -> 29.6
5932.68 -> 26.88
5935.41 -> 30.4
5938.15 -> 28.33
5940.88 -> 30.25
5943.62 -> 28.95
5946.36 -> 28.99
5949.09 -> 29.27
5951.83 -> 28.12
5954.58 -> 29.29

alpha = 0.084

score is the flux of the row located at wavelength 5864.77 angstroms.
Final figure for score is 30.79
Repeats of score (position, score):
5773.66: 35.38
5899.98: 31.65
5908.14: 29.59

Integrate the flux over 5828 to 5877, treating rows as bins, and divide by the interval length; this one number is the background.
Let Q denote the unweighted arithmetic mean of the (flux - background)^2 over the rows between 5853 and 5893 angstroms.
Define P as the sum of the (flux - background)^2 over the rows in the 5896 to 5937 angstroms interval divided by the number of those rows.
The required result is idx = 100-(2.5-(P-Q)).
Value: 92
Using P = 5.4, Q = 10.9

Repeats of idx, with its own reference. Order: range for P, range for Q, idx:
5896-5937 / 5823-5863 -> 93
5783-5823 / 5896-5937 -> 102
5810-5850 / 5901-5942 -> 99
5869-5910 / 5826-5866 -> 98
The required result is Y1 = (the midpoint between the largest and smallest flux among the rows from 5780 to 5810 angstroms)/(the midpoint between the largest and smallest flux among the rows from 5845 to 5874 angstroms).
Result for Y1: 1.05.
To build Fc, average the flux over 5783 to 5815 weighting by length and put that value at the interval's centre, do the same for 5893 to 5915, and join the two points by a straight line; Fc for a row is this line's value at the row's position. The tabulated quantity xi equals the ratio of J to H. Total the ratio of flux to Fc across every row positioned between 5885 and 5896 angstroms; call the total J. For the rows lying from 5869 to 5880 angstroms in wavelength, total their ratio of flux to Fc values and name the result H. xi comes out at 0.95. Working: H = 3.8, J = 3.62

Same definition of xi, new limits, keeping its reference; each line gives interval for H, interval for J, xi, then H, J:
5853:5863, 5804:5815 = 0.93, 4.4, 4.05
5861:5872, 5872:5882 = 0.94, 4.1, 3.84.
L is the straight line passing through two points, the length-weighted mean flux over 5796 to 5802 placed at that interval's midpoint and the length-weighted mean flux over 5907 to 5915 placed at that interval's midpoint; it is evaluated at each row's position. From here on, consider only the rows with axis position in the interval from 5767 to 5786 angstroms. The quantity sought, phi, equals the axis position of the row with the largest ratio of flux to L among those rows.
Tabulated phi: 5773.66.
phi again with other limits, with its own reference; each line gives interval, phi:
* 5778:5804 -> 5797.63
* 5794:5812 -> 5797.63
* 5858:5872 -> 5862.07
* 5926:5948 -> 5927.22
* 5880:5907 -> 5894.55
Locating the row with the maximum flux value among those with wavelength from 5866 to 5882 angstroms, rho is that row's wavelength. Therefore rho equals 5878.29 angstroms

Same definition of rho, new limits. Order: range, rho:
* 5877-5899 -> 5894.55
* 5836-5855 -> 5848.59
